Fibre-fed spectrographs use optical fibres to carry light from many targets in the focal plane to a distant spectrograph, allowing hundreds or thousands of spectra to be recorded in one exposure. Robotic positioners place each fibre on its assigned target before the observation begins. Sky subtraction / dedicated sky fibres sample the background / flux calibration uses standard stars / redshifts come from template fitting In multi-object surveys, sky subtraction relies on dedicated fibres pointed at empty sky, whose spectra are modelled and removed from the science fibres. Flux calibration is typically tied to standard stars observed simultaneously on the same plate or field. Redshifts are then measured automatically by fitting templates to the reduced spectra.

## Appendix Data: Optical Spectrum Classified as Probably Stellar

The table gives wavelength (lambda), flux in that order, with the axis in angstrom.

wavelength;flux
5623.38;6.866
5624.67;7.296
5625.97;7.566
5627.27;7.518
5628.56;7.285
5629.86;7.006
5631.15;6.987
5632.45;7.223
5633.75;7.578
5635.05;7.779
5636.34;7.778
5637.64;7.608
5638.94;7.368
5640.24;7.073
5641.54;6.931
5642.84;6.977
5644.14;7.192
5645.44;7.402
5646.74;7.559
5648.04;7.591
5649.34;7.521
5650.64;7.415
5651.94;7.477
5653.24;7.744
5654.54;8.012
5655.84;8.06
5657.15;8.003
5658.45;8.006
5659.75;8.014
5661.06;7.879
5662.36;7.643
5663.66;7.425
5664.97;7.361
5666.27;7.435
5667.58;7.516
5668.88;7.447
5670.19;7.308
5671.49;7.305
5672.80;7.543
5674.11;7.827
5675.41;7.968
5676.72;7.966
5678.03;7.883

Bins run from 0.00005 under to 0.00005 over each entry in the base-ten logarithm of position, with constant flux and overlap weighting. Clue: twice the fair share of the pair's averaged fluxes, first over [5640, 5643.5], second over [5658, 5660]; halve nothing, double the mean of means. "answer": 15.0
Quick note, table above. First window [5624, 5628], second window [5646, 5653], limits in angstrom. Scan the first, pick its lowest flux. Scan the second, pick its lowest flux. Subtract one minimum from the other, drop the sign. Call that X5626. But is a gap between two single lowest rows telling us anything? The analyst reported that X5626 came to 0.12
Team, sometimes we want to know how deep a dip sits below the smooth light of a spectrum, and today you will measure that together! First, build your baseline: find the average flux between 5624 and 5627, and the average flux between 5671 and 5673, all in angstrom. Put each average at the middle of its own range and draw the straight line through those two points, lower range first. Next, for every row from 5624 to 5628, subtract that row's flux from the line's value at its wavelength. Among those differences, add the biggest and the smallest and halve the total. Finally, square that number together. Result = 0.00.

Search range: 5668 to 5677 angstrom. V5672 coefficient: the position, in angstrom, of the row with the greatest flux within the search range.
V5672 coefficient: 5675.41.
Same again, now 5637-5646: 5637.64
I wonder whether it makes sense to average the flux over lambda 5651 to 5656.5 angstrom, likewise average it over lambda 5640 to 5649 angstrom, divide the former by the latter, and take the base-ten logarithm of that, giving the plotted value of 0.03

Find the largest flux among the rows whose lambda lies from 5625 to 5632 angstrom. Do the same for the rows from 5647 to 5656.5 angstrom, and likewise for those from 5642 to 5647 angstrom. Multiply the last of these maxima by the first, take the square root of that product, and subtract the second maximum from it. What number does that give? -0.50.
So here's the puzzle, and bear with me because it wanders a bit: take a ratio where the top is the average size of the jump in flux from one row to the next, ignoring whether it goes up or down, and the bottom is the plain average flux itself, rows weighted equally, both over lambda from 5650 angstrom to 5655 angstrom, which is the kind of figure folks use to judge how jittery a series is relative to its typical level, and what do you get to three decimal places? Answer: 0.026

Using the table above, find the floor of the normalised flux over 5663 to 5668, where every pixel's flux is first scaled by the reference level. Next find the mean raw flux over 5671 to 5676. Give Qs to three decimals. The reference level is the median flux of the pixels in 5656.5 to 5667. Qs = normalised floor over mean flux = 0.124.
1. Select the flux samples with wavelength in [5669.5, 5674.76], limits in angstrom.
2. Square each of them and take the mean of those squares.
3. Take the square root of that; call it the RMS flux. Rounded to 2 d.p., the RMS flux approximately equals 7.50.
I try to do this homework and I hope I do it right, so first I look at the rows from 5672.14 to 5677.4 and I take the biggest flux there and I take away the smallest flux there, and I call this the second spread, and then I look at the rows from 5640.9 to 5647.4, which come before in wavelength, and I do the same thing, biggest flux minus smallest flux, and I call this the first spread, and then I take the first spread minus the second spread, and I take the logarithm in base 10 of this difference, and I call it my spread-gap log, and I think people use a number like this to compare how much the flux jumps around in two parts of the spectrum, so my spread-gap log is -0.69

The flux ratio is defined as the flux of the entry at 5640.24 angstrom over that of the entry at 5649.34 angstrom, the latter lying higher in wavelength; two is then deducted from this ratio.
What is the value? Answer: -1.06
